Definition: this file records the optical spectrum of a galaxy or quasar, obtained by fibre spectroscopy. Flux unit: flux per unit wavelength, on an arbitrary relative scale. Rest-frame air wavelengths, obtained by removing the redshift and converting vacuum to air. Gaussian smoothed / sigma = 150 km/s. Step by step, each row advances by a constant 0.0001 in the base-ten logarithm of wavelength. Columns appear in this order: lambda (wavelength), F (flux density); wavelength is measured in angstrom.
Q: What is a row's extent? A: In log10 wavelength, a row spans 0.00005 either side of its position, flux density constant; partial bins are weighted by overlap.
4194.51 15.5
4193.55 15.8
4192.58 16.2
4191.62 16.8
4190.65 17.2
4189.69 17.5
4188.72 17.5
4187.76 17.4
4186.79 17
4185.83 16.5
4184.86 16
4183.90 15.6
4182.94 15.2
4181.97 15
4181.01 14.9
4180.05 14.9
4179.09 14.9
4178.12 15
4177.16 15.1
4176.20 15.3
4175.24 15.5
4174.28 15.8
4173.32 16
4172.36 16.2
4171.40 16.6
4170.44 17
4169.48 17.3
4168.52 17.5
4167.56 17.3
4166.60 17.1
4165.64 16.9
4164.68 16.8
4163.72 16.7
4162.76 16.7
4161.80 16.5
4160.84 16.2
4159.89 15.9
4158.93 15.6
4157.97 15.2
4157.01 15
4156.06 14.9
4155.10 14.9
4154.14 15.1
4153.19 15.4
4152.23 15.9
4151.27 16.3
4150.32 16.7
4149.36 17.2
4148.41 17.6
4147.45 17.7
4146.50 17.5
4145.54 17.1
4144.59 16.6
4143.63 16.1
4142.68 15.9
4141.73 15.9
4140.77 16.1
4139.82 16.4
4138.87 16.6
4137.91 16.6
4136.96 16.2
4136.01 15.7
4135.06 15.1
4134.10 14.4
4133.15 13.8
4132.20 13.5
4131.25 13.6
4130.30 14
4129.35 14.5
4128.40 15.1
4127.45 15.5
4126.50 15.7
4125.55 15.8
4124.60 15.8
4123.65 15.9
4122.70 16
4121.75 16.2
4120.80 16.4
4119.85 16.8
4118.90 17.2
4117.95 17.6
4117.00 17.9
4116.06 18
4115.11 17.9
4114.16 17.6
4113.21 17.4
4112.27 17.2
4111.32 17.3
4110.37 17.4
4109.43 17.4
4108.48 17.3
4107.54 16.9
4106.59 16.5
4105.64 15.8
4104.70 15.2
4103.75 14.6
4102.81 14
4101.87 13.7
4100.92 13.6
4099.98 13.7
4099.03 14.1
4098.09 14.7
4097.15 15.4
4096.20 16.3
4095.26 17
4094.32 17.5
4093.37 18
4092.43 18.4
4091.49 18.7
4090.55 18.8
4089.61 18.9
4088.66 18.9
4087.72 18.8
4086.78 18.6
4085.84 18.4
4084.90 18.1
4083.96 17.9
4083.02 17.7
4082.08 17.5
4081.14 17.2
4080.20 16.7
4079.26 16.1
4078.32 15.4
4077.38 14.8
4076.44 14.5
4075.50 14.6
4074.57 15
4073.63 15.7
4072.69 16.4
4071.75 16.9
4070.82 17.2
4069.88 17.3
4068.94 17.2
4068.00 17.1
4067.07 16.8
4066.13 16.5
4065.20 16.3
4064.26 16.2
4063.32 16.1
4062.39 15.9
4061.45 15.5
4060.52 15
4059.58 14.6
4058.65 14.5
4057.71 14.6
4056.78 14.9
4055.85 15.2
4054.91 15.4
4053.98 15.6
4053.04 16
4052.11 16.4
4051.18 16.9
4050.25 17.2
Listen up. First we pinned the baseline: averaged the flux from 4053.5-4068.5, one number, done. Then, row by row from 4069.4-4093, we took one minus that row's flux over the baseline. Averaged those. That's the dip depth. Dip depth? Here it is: -0.10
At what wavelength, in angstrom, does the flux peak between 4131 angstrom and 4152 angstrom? 4147.45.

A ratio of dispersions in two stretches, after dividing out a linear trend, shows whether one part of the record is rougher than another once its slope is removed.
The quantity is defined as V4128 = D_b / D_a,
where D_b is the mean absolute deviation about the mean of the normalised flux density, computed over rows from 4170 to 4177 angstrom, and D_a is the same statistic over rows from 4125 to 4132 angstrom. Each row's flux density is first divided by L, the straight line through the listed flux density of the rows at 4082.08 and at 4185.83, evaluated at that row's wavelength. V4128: 0.64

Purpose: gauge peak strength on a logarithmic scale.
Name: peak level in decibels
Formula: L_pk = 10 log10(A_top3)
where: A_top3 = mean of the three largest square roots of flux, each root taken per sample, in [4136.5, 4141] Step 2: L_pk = 6.09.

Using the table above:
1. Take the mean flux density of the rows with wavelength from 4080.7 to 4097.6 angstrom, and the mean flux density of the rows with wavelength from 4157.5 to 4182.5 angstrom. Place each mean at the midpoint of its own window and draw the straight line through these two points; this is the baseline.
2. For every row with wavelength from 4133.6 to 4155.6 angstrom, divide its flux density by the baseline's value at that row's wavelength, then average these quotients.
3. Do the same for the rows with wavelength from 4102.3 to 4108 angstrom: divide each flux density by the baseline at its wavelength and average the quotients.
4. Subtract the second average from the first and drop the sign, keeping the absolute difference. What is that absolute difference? 0.09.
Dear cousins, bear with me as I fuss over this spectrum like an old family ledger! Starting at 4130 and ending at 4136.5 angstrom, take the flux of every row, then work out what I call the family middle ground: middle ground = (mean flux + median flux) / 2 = 14.2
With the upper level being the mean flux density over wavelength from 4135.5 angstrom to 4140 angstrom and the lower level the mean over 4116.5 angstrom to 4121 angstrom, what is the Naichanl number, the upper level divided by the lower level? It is 0.95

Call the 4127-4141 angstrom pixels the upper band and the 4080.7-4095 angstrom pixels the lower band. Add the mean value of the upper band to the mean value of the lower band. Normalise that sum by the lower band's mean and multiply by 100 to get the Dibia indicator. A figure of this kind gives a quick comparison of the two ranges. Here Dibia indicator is 183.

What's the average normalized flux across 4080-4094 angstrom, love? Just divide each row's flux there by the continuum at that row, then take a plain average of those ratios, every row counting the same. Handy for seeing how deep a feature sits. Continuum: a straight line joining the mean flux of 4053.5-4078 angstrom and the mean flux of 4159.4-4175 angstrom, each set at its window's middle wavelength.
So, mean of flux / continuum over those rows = 1.14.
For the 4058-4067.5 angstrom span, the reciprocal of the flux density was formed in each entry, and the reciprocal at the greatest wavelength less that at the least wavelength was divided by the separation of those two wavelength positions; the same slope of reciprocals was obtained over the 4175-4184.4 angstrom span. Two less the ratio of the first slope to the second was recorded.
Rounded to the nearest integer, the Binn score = -21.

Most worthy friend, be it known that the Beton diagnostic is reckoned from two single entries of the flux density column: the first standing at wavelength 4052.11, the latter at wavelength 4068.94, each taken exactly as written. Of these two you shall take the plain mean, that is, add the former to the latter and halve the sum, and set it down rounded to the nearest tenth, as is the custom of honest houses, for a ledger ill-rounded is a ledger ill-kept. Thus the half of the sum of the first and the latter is 16.8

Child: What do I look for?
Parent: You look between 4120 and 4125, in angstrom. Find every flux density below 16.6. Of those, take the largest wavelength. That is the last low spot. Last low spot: 4124.60 angstrom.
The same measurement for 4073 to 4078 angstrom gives 4077.38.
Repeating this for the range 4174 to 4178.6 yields 4178.12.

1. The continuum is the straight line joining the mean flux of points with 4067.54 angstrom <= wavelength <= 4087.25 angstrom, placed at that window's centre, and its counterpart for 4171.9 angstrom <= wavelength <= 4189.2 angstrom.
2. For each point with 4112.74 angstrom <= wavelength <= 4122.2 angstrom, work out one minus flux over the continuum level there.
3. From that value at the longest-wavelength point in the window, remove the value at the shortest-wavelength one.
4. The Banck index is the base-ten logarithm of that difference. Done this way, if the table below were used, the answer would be -1.16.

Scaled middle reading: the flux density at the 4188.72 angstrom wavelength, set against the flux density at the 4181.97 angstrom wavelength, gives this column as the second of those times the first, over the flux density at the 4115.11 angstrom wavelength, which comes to 15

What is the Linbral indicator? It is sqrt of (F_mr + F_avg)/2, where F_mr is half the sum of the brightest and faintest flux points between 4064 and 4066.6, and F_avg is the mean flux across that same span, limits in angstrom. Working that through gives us 4.04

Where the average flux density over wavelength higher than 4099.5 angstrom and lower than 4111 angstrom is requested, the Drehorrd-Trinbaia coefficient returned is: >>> 15.5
